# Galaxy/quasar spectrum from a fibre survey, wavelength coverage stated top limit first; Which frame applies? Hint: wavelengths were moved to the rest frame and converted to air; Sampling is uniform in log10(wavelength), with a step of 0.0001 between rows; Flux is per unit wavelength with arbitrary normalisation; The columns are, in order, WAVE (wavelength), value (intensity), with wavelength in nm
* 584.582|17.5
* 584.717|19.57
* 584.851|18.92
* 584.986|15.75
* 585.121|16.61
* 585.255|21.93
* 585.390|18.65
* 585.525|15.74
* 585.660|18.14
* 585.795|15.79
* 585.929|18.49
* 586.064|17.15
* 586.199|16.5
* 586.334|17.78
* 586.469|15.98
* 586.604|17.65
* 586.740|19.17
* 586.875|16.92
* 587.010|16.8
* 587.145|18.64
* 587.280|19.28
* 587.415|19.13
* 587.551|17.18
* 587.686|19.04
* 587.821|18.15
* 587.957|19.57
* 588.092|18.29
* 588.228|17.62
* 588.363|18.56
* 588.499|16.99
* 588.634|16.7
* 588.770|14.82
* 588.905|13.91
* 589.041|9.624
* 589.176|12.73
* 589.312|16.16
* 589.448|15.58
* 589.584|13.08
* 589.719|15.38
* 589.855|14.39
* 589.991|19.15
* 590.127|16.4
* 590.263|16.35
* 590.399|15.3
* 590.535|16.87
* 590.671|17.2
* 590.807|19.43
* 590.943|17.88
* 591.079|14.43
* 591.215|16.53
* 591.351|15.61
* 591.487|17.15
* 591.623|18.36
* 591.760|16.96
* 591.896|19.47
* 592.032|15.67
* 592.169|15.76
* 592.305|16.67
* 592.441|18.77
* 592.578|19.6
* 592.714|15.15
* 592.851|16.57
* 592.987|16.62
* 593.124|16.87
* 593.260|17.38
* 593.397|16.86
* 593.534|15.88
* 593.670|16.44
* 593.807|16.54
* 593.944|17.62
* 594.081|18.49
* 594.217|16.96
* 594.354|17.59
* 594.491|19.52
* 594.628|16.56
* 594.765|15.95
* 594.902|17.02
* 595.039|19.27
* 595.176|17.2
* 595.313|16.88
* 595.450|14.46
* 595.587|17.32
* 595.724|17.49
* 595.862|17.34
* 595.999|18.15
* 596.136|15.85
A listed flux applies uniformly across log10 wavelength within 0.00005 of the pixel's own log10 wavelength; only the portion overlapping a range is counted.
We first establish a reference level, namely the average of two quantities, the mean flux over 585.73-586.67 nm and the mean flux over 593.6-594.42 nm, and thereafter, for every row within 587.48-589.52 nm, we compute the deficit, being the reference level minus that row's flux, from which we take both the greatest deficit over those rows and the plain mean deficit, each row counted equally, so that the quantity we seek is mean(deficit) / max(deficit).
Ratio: 0.11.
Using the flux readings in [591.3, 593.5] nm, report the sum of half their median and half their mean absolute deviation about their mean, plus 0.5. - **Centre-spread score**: 9.4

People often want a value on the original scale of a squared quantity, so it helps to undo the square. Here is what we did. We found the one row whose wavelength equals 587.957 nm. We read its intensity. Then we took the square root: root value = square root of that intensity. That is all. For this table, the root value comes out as 4.42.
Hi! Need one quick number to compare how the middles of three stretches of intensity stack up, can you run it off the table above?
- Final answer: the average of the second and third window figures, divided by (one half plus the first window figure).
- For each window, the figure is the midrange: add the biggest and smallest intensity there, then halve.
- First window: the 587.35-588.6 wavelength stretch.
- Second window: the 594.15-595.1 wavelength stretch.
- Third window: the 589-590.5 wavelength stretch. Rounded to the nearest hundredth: 0.86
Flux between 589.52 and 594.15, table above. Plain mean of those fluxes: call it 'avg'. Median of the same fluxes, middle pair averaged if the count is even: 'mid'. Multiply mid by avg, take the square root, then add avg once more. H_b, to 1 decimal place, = 33.5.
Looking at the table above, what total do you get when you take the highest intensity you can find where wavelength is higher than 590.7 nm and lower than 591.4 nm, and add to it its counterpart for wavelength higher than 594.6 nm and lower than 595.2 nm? 38.7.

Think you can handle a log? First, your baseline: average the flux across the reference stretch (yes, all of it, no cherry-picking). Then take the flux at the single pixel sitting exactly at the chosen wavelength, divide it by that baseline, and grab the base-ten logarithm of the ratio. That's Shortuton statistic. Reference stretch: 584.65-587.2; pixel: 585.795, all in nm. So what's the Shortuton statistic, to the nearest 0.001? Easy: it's -0.049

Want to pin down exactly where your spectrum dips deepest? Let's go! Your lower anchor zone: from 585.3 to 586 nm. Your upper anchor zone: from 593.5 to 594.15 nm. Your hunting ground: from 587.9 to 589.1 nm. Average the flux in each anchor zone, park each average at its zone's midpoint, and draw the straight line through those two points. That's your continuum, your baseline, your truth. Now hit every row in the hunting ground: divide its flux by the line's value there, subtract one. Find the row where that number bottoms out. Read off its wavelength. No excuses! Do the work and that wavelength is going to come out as 589.041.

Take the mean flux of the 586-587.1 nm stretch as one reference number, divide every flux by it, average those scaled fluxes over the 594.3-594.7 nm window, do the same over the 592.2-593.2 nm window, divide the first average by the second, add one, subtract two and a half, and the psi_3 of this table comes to -0.46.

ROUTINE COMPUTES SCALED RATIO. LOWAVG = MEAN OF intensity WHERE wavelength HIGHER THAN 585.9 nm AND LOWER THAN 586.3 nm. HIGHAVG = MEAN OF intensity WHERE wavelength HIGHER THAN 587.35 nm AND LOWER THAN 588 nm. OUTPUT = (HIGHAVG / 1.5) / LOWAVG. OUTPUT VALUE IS 0.71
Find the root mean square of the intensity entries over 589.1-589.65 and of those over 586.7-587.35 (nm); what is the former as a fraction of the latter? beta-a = 0.80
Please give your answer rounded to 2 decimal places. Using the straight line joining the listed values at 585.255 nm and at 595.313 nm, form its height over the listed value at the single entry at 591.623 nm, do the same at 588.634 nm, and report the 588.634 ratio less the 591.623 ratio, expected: 0.19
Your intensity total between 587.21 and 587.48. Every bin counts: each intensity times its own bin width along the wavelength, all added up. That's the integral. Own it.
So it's 5.2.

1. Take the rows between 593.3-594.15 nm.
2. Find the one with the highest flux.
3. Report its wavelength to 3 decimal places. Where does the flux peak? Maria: 594.081 nm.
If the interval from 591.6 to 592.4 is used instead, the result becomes 591.896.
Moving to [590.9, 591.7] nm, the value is 591.623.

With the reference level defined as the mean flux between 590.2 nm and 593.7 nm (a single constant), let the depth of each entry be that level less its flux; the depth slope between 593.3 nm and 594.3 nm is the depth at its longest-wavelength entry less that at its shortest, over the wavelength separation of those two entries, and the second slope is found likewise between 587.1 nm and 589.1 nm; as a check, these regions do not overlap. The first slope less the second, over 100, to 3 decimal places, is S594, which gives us -0.049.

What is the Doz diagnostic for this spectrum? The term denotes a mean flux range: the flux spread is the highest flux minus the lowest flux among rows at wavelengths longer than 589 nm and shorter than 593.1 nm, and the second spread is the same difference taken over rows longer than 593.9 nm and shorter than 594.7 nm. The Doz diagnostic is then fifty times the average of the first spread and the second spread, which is 323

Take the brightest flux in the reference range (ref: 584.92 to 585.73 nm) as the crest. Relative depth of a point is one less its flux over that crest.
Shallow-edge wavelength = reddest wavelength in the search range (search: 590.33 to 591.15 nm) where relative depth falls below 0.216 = 590.943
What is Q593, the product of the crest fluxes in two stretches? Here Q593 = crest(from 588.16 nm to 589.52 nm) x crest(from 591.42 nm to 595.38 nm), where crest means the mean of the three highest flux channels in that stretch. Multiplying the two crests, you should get 346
